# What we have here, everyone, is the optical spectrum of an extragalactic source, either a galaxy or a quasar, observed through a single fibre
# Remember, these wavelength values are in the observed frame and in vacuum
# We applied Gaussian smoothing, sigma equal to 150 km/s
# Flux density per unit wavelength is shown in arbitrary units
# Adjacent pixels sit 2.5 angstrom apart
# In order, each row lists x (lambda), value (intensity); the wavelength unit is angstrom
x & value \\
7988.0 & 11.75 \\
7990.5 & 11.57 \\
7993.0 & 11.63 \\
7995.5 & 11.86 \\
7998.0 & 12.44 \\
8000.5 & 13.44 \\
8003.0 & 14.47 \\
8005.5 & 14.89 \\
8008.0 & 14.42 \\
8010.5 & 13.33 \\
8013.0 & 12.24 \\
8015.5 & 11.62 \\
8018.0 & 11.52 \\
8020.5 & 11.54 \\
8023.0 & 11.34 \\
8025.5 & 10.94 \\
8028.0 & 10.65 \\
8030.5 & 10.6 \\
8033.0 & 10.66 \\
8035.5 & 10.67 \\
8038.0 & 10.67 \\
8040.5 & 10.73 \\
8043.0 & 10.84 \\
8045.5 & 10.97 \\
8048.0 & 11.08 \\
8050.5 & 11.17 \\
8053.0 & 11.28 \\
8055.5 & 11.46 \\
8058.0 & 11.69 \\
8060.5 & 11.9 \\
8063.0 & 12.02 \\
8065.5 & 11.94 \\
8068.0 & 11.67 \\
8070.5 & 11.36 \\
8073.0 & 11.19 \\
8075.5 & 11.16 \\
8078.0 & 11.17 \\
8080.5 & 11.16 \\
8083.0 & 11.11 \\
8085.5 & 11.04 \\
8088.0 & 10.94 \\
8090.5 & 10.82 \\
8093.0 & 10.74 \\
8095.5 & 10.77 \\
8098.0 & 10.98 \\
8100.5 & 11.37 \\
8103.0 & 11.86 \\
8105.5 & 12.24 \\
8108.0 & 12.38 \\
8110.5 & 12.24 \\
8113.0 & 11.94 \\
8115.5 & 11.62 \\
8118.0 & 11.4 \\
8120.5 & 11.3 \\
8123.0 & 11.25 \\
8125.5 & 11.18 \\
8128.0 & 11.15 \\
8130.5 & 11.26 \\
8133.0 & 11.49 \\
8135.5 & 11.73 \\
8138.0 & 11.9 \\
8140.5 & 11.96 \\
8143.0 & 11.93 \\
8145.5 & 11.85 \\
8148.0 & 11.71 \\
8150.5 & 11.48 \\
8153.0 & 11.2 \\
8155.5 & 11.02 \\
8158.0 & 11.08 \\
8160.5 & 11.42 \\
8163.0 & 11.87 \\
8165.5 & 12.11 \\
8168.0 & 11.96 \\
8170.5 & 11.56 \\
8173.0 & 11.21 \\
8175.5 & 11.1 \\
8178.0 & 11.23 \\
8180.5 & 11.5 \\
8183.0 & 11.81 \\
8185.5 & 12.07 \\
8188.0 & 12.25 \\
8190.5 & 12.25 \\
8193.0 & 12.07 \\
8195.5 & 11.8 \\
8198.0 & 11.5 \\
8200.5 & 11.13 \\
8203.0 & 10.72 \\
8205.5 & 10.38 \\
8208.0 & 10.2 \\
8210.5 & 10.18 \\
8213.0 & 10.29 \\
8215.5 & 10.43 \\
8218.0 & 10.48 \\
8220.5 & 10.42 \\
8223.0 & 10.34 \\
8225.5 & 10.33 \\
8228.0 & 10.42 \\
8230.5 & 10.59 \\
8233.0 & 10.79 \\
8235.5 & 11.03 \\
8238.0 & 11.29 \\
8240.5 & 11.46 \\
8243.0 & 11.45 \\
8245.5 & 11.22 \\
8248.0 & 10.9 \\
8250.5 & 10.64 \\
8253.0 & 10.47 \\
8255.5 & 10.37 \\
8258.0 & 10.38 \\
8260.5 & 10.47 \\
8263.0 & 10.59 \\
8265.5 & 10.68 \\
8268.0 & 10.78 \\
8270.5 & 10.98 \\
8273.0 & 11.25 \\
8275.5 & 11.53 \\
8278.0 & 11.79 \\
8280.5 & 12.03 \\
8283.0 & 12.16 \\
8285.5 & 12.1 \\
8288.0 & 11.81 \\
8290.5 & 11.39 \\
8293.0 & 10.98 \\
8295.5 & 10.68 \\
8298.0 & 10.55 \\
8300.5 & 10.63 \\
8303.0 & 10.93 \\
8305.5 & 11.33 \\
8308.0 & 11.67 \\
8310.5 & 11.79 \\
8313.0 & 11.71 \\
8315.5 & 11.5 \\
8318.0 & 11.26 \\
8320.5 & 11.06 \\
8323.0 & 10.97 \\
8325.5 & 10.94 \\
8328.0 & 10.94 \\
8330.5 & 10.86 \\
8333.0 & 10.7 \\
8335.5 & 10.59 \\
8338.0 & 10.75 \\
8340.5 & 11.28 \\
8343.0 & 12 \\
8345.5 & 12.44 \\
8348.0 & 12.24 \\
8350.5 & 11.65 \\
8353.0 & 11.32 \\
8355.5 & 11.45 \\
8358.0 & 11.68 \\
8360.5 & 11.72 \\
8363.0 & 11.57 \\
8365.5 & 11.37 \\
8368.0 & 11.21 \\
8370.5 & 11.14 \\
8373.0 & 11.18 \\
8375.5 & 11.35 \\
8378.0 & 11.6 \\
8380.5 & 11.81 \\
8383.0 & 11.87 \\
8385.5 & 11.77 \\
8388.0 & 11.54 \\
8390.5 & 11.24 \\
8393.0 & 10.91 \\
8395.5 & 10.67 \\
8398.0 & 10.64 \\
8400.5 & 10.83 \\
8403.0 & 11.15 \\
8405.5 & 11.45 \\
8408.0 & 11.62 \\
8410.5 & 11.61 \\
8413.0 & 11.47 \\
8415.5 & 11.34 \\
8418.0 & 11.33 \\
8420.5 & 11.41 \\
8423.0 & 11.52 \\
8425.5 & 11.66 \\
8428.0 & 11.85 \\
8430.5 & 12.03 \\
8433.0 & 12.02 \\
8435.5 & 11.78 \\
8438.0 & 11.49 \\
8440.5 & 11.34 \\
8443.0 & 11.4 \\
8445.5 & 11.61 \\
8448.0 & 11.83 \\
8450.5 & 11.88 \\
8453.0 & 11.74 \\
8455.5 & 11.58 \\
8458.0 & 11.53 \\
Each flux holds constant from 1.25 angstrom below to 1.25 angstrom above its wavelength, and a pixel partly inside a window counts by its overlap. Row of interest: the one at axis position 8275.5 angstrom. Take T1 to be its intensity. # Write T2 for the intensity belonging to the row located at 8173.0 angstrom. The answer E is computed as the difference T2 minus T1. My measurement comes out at -0.3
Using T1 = 11.53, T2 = 11.21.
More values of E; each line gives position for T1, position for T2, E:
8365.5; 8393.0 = -0.5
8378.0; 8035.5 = -0.9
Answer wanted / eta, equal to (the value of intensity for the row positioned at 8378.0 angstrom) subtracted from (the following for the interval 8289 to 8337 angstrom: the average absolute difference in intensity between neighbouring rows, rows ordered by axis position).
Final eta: -11.4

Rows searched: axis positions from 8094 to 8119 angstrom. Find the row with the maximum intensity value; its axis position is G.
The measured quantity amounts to 8108.0 angstrom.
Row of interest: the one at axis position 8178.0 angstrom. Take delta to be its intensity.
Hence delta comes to 11.23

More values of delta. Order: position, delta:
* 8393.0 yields 10.91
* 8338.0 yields 10.75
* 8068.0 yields 11.67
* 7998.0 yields 12.44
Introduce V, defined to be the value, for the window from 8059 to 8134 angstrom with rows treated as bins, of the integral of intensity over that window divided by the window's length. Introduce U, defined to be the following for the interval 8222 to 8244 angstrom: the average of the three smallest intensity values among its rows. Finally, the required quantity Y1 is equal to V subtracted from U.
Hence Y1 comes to -1.1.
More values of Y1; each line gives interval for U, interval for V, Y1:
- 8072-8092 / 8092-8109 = -0.5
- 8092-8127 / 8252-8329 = -0.3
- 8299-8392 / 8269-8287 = -1.0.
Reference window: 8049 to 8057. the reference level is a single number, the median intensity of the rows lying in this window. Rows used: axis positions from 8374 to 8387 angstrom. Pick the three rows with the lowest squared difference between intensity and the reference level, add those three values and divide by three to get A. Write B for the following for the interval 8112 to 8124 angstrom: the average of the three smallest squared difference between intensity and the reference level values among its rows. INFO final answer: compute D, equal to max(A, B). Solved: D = 0.12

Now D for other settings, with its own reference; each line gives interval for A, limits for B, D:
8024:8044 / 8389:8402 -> 0.20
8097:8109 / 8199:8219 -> 0.33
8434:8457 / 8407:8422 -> 0.02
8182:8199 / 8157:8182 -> 0.20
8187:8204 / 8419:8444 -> 0.11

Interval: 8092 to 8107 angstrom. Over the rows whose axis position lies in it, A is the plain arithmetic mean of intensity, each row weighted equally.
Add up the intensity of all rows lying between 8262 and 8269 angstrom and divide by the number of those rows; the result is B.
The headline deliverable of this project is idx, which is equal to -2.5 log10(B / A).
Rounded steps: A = 11.3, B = 10.7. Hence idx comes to 0.06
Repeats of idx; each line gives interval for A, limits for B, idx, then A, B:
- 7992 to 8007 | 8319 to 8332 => 0.20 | 13.1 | 11.0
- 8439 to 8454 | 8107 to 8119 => -0.03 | 11.6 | 11.9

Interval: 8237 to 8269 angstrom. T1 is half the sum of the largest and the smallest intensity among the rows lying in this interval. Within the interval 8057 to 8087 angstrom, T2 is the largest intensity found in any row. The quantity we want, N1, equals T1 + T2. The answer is 22.9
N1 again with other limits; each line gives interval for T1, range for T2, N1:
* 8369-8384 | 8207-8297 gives 23.7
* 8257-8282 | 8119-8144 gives 23.2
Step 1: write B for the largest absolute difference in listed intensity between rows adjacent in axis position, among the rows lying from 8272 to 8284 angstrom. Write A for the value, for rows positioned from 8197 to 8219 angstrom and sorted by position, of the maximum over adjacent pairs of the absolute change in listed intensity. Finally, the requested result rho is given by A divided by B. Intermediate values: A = 0.41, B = 0.28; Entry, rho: 1.5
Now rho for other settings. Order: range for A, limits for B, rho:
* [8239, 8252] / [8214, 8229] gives 3.6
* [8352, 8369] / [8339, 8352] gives 0.3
